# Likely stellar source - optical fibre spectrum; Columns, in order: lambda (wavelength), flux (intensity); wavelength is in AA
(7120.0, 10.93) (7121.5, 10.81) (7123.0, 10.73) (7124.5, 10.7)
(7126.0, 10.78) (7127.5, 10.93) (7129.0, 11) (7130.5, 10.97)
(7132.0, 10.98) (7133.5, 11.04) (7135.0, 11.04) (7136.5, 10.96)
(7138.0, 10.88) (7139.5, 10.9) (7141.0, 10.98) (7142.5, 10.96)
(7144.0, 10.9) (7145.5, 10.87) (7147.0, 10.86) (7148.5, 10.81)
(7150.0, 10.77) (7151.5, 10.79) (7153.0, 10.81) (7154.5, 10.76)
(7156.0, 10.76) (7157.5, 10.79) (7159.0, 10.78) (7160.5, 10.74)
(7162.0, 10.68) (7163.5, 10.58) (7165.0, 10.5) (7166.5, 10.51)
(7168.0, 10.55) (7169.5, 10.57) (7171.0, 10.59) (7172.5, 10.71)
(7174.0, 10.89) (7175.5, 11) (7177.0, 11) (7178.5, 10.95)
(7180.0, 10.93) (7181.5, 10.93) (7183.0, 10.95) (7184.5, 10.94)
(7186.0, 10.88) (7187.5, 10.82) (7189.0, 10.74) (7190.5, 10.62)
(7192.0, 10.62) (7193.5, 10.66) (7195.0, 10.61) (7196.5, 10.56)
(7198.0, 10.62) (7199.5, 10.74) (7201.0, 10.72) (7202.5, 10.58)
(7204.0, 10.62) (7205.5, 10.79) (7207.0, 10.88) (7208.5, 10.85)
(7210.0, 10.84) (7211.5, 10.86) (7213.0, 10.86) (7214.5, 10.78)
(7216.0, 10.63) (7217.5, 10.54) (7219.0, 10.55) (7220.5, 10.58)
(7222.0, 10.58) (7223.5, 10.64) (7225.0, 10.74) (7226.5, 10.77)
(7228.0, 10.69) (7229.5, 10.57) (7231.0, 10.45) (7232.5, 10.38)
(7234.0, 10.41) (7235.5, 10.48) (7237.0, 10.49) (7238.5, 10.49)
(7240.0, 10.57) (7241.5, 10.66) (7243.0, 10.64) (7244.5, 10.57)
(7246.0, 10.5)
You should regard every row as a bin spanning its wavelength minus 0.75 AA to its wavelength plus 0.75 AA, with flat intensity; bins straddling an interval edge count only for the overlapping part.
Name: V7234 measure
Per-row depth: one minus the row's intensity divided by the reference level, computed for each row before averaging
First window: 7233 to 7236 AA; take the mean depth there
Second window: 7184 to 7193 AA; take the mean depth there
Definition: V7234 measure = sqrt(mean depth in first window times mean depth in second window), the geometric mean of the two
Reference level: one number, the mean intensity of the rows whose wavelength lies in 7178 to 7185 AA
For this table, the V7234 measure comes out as 0.027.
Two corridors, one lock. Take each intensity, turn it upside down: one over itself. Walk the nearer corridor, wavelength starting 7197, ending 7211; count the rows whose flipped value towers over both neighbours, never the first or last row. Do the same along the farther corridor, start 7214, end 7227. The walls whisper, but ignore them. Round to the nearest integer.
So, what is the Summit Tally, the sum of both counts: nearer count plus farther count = 2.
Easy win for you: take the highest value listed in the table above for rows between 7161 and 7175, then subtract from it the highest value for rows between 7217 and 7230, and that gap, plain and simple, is 0.120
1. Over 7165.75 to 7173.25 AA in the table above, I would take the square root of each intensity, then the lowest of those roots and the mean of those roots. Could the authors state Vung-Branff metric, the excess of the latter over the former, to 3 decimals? 0.012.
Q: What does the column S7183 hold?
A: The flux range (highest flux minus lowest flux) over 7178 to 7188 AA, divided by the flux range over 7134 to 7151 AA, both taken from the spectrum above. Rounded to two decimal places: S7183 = 0.48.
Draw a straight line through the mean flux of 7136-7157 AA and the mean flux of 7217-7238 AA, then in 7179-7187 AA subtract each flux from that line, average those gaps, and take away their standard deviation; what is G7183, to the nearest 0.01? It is -0.22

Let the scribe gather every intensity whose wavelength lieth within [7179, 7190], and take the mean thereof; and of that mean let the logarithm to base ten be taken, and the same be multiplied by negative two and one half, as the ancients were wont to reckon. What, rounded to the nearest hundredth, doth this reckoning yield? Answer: -2.59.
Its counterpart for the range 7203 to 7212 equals -2.58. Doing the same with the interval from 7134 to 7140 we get -2.60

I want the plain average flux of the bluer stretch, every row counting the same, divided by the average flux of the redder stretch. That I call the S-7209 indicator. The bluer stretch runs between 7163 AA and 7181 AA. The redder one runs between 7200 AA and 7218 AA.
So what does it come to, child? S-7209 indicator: 1.00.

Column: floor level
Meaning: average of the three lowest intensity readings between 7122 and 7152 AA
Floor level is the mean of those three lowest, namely 10.7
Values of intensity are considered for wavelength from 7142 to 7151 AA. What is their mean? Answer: 10.86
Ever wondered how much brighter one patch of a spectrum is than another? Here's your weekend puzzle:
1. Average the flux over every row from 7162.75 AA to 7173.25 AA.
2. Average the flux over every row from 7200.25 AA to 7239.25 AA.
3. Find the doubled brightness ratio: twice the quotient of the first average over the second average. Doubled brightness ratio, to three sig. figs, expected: 1.99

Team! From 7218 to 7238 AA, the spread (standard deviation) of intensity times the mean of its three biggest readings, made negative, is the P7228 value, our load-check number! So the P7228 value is -1.3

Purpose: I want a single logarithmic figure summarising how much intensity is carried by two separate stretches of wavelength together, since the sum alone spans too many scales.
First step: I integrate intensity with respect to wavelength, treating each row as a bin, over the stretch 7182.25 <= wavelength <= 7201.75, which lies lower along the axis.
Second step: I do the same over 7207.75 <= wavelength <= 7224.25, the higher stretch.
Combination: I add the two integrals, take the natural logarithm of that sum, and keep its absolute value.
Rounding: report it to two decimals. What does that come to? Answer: 5.96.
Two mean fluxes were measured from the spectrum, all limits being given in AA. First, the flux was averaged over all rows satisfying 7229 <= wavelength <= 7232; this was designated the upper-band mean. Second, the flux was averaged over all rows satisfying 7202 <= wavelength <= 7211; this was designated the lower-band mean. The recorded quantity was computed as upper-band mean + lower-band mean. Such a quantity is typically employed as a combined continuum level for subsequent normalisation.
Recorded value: 21.3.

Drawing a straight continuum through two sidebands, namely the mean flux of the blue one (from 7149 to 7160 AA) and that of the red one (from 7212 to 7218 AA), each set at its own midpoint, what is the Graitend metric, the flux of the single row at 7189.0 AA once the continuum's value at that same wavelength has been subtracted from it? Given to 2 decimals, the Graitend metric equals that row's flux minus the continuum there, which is 0.00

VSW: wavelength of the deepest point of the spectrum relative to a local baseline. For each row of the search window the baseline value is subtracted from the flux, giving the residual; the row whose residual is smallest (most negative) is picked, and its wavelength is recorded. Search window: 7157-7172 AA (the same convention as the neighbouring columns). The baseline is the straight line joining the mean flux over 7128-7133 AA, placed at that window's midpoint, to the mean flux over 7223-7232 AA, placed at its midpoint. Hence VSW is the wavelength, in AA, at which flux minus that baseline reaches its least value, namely 7165.0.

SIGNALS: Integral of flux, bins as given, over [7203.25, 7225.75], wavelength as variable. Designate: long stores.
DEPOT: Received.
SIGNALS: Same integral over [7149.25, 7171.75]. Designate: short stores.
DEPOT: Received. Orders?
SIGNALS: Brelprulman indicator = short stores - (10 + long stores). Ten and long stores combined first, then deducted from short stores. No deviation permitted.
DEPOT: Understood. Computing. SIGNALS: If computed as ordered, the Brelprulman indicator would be -11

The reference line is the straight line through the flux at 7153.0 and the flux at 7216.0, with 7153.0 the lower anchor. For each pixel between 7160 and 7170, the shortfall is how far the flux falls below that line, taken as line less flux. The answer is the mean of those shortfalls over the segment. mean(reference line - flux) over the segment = 0.19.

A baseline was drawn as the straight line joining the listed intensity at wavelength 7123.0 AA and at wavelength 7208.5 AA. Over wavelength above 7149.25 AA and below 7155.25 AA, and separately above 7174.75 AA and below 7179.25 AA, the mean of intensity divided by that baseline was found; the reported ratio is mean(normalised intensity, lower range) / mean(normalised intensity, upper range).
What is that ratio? 0.98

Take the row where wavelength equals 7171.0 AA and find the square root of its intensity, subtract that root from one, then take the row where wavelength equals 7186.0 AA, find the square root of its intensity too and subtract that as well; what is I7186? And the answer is -5.55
